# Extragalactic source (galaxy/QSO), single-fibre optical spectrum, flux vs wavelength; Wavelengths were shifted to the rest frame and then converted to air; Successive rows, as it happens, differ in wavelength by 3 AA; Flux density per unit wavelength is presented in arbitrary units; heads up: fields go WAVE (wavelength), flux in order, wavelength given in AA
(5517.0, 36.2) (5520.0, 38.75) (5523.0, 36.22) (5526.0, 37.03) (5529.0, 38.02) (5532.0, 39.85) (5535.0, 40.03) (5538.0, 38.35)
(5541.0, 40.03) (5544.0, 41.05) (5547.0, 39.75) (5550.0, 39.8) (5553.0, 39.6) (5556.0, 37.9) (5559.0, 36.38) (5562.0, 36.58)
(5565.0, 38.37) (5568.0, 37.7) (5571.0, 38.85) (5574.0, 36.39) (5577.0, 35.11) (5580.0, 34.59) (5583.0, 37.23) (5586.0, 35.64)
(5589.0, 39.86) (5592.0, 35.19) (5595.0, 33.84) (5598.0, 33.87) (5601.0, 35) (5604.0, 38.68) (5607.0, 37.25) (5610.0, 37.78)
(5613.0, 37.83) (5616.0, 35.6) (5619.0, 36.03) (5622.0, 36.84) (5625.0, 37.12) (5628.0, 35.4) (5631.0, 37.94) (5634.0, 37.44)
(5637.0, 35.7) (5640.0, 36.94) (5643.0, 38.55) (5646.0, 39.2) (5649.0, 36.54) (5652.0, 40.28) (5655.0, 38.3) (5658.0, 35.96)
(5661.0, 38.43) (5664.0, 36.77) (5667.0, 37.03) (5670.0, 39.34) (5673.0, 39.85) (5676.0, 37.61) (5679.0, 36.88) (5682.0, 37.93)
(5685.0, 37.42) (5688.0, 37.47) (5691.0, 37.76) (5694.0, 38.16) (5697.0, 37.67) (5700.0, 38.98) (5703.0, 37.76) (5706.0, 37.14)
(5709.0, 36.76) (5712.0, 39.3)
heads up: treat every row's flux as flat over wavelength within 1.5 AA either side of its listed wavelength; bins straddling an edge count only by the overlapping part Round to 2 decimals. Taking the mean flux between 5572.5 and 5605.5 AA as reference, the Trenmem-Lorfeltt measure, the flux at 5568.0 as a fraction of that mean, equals 1.05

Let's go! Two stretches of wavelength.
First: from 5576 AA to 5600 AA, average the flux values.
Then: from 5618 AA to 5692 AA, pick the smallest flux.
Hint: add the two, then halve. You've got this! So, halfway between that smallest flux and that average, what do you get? 35.5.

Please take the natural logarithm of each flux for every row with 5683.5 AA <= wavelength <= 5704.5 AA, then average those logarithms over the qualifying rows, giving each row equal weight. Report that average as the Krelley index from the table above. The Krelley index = 3.63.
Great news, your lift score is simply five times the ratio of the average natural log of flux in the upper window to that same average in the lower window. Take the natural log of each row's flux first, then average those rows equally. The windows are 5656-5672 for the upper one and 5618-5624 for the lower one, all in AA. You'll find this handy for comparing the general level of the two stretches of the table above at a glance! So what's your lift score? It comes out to 5.04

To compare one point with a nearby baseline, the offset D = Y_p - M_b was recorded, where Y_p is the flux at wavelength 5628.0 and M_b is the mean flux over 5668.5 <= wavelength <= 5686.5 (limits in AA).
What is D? -3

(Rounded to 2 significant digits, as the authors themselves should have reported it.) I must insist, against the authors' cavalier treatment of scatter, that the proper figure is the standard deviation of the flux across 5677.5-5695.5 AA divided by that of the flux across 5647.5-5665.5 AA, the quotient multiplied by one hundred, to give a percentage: 28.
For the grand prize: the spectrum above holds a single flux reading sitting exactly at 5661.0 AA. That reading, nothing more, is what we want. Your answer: 38.43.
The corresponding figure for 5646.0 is 39.2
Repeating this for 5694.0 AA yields 38.16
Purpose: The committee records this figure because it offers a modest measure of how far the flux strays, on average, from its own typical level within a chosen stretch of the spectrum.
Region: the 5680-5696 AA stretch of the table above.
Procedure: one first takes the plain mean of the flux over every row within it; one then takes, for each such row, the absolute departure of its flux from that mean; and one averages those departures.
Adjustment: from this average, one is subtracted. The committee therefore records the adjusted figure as -0.8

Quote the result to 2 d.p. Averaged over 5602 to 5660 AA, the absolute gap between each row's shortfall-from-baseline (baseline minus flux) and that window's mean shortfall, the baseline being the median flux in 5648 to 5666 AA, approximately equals 1.05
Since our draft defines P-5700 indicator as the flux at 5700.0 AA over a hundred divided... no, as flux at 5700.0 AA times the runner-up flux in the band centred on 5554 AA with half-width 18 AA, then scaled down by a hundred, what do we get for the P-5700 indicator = 15.6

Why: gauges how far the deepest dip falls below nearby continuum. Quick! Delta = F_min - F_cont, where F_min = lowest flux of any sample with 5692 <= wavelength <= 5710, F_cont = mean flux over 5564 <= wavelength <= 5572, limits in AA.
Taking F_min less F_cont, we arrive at -1.5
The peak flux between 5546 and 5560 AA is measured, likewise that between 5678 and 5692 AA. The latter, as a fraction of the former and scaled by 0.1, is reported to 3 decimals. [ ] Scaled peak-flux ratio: 0.095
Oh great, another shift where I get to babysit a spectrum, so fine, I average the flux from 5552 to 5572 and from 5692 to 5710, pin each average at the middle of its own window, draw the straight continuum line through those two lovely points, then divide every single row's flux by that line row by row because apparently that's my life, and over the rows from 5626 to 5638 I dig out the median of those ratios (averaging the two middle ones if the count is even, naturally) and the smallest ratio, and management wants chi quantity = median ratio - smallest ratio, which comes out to 0.031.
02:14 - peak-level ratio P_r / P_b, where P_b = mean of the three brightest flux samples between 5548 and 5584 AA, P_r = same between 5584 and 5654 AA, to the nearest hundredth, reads 1.01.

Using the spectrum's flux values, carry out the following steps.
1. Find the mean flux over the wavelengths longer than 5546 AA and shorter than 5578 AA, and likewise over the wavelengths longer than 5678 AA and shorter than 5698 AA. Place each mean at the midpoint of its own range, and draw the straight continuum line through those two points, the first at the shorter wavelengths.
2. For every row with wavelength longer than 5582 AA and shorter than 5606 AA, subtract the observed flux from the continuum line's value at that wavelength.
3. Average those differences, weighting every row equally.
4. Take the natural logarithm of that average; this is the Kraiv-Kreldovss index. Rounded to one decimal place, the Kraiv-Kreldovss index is 0.5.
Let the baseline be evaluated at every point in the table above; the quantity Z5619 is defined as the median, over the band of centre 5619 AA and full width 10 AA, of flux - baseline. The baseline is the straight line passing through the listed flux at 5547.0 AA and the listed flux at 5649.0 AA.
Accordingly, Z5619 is -1.5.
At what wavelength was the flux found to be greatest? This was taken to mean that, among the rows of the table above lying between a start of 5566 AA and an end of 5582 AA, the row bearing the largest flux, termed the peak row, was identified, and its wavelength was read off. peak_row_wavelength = 5571.0 AA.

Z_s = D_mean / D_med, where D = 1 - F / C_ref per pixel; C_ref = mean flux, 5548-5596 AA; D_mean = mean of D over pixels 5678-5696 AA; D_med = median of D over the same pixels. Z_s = 1.0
